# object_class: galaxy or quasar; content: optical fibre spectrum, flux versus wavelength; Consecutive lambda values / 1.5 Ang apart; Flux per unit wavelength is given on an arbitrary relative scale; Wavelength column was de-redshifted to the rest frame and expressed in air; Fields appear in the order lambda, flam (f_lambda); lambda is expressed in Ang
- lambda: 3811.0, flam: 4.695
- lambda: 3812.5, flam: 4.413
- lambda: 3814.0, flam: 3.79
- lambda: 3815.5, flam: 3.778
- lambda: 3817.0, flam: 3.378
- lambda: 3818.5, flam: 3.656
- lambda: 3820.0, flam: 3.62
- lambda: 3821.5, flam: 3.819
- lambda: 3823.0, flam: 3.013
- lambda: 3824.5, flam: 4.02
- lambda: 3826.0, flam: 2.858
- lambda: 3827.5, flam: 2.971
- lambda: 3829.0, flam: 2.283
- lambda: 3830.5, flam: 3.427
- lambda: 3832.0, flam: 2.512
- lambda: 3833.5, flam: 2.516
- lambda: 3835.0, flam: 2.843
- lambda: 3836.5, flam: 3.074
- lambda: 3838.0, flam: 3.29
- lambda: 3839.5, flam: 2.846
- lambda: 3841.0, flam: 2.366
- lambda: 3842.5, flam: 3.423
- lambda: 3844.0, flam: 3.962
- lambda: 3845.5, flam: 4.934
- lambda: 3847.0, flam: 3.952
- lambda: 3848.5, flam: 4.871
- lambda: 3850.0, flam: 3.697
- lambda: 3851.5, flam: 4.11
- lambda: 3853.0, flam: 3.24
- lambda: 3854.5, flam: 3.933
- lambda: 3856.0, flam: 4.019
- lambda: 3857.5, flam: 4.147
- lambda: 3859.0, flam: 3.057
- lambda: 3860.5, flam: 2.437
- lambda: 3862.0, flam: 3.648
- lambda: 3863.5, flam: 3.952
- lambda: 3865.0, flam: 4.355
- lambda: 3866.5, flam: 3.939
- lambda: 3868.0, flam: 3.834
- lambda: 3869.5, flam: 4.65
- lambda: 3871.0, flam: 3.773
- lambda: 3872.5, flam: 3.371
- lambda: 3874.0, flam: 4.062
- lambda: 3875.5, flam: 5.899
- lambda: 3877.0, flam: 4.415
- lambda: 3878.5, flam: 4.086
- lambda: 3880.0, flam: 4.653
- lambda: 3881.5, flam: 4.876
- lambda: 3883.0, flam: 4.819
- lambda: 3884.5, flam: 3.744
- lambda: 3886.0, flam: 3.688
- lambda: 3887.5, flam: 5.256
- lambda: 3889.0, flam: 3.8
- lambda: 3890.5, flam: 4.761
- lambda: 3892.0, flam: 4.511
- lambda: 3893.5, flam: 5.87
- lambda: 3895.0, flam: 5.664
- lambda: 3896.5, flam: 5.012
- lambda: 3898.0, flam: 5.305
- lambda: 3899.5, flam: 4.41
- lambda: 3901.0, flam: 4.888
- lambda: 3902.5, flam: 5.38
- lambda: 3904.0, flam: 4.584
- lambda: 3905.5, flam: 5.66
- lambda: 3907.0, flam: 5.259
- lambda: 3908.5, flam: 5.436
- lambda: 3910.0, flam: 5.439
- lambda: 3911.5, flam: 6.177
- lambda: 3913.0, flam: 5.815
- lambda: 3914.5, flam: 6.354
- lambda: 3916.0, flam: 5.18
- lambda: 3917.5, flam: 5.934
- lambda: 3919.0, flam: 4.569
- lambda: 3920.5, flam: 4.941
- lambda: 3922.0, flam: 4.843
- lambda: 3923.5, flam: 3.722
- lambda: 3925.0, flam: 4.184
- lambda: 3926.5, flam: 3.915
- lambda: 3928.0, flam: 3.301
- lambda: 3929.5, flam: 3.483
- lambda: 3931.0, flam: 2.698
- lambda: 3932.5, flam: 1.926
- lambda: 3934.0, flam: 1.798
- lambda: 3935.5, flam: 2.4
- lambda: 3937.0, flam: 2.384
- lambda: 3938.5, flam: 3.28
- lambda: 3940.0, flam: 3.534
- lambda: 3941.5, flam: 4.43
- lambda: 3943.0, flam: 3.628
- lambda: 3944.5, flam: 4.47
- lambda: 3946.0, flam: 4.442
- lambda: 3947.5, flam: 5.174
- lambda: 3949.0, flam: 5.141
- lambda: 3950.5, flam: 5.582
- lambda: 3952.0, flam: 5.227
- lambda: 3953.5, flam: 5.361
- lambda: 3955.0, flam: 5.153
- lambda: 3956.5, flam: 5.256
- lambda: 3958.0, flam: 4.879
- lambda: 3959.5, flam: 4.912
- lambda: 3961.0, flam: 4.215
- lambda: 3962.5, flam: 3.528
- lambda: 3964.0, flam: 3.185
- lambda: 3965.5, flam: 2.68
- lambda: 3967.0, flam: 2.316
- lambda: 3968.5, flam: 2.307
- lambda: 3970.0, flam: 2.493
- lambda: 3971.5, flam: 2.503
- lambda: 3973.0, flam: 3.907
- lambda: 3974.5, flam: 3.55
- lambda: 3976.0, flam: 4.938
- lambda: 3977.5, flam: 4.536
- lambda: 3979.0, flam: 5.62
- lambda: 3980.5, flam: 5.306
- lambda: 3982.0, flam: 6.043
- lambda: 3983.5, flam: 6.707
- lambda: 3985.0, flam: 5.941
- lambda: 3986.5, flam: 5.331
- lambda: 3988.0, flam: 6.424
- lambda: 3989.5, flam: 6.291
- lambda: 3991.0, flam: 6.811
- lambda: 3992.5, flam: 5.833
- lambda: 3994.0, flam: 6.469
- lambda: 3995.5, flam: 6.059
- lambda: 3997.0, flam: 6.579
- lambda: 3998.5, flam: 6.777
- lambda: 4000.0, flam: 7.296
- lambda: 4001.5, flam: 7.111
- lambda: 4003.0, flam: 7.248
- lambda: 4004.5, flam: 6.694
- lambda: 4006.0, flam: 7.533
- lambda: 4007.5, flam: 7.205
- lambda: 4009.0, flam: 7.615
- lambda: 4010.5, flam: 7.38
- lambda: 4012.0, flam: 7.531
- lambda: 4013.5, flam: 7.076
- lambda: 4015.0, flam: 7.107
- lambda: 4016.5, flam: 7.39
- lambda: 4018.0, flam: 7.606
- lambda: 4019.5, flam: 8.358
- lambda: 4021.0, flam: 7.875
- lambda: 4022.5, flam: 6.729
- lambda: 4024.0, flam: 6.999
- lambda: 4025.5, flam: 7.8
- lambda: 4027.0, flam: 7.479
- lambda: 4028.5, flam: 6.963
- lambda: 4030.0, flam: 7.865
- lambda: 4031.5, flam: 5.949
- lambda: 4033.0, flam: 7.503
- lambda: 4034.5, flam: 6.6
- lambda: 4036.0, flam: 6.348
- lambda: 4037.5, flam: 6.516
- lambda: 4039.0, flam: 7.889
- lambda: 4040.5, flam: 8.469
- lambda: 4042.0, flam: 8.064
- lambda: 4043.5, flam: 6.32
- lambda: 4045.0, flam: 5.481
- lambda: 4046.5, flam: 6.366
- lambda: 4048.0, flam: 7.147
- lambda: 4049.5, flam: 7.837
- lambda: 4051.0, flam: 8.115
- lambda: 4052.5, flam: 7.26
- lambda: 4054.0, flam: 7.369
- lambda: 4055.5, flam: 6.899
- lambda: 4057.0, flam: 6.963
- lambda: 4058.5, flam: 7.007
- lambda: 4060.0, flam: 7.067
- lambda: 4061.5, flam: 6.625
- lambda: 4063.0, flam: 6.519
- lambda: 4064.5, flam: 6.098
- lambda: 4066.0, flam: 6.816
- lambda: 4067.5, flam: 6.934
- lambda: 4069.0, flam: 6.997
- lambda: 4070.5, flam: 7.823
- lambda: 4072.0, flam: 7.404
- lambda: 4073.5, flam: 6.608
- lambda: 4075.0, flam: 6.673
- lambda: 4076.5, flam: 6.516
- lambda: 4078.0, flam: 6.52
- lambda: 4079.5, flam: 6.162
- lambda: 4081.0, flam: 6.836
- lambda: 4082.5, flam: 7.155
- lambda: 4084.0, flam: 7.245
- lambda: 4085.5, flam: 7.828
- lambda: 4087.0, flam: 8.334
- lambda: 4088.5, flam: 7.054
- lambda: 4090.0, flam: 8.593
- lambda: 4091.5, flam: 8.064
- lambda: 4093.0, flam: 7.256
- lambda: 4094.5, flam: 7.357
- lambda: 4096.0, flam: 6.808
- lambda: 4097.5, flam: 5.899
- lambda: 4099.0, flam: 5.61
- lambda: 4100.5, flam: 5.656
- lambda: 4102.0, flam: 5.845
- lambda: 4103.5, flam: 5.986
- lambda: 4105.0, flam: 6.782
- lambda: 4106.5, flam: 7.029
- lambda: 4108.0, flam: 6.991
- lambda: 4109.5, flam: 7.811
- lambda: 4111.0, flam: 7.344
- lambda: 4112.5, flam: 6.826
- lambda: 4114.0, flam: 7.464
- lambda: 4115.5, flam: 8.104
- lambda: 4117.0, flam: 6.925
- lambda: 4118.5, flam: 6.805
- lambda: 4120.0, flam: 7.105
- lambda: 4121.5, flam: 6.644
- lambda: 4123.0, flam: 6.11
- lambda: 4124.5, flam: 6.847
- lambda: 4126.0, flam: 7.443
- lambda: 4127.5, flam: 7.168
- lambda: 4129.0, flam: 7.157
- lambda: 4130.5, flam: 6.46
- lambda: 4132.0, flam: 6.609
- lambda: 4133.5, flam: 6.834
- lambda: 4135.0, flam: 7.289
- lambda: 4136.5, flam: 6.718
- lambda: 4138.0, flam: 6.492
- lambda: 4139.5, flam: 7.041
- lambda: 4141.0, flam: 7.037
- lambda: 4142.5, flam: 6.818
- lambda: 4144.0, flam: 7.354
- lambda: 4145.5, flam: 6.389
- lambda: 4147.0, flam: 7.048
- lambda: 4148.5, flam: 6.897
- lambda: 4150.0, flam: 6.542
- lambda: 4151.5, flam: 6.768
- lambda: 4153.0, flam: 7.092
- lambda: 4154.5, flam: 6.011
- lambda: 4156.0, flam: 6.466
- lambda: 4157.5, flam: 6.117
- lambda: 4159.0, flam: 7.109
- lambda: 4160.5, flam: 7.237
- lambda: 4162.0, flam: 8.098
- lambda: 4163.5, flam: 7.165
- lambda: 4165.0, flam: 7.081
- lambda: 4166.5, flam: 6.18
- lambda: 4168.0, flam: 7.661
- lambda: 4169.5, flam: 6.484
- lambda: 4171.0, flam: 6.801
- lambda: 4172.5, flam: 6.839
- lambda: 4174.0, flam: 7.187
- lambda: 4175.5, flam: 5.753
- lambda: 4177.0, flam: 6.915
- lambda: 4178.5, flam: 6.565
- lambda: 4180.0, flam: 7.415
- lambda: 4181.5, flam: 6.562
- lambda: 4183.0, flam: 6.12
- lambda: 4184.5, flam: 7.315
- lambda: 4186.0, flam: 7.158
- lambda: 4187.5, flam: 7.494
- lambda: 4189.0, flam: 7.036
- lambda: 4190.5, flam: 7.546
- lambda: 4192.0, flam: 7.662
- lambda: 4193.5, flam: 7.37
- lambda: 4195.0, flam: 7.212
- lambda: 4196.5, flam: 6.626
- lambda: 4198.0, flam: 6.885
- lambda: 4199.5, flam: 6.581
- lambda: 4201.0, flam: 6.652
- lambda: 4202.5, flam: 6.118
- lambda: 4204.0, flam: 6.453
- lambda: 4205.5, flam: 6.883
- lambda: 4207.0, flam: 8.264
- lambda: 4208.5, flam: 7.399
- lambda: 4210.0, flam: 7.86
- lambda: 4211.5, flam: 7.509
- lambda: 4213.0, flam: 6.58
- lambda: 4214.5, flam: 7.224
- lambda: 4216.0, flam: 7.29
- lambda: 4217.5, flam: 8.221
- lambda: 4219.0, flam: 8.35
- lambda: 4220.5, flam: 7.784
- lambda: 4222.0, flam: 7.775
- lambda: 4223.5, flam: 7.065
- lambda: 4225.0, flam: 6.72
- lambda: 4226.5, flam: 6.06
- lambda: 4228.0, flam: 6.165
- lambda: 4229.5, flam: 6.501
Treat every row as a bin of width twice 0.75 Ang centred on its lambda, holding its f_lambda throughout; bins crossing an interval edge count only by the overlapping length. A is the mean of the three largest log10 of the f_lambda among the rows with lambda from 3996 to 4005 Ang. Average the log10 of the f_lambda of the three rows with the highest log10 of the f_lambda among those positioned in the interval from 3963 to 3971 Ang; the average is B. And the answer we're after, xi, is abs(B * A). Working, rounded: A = 0.858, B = 0.44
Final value 0.38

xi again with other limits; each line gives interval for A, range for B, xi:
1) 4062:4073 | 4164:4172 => 0.74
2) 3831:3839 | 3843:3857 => 0.32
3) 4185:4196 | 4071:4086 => 0.77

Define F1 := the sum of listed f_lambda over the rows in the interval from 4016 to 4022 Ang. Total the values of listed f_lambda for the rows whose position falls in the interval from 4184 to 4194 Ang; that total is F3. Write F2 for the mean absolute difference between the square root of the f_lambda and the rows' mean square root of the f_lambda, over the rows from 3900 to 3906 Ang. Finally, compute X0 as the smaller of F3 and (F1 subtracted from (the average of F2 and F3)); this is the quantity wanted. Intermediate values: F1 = 31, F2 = 0.087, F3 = 52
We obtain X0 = -5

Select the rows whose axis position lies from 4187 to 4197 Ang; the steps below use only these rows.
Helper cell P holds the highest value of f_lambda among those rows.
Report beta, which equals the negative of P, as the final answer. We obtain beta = -7.66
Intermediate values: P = 7.662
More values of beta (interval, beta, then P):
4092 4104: -7.36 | 7.357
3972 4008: -7.53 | 7.533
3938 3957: -5.58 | 5.582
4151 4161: -7.24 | 7.237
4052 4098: -8.59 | 8.593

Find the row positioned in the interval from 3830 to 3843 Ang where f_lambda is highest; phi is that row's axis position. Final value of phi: 3830.5 Ang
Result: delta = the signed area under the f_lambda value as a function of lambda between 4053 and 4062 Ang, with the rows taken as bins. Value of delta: 63.1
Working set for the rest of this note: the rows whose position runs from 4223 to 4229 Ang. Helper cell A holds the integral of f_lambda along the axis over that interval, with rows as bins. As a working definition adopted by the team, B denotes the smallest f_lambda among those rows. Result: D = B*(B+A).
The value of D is 272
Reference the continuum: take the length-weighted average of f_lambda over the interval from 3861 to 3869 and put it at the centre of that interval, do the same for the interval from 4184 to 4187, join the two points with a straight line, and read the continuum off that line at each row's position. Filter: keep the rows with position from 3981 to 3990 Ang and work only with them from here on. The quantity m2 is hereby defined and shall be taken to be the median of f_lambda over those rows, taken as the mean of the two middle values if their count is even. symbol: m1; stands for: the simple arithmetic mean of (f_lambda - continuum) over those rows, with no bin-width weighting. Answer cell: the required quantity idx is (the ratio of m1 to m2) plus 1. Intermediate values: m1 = 0.9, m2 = 6.2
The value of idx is 1.15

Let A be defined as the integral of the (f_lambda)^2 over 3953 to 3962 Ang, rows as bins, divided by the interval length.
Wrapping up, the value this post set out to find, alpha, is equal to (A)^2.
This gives 591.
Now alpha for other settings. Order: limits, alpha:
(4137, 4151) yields 2201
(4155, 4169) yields 2420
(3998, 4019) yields 2808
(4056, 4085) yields 2217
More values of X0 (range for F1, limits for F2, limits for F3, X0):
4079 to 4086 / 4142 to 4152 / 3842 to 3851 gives -23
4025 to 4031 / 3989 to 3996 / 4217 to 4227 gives -4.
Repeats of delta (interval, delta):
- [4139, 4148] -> 62.5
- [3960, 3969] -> 28.0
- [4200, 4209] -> 62.4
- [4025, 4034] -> 65.0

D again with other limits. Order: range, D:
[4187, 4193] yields 363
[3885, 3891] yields 110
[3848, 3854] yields 87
